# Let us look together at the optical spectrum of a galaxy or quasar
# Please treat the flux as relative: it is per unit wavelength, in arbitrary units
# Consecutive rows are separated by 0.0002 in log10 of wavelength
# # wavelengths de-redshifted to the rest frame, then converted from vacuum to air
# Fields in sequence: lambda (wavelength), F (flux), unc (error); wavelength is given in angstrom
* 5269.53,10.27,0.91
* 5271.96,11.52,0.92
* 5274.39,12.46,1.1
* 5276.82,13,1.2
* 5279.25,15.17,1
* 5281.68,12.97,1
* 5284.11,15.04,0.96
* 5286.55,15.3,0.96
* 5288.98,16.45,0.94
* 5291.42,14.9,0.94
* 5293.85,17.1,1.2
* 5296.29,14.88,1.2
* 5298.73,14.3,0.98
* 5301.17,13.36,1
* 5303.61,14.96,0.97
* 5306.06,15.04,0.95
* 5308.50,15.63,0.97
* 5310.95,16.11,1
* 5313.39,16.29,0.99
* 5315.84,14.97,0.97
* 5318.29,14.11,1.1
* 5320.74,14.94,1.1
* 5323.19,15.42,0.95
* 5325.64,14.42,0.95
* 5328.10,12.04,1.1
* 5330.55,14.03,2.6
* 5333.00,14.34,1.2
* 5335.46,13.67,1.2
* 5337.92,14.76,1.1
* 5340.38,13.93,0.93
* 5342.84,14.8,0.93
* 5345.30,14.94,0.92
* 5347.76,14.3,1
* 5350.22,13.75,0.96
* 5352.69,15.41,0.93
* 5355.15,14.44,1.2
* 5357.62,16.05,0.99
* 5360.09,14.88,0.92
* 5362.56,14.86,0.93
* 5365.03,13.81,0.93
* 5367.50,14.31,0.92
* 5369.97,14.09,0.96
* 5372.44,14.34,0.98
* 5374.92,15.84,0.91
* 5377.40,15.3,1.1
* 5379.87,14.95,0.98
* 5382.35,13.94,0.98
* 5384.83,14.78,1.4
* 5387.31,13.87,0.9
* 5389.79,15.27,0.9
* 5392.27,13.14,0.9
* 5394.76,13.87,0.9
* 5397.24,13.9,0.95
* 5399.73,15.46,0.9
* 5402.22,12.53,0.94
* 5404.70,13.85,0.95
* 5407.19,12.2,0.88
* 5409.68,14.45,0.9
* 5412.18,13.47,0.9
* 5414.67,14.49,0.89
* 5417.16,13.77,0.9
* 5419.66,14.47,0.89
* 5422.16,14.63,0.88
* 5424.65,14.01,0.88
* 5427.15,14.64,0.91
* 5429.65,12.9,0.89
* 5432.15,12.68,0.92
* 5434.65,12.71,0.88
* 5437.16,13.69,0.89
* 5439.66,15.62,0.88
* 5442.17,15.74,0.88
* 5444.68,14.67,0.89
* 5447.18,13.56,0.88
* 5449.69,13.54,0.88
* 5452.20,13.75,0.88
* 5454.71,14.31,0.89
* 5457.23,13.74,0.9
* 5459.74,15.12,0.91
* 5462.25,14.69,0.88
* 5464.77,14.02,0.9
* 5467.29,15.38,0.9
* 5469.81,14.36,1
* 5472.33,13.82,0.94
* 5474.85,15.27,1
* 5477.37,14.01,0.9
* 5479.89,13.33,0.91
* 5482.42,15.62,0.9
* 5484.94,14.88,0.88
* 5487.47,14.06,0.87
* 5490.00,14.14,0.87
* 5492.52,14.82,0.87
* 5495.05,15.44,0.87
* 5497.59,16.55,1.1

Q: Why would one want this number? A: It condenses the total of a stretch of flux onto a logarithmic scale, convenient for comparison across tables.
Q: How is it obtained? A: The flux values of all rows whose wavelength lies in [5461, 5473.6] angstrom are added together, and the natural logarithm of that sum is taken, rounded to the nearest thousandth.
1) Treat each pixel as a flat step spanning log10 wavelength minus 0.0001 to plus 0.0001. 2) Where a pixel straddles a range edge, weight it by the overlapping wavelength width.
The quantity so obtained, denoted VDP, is 4.280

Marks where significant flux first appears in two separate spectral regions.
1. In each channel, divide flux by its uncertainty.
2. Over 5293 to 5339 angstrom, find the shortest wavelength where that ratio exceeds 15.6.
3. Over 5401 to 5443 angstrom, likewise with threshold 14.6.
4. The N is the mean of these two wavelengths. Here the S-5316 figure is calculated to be 5357.9 angstrom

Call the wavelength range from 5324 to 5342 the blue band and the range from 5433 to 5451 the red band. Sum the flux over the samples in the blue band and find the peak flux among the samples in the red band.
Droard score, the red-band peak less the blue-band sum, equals -81.45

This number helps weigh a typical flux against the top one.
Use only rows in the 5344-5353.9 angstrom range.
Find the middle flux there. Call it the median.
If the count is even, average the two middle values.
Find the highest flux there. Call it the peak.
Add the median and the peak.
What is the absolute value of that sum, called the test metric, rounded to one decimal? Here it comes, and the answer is 30.0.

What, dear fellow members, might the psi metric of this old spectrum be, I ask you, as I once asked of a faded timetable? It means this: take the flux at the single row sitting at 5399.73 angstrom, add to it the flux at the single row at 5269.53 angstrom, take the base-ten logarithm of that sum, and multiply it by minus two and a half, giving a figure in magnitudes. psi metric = -3.53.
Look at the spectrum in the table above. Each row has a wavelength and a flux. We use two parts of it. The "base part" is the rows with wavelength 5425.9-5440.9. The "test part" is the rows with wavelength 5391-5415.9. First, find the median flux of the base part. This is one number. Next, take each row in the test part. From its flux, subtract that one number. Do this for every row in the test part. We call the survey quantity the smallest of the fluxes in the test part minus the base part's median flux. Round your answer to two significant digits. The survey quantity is -1.1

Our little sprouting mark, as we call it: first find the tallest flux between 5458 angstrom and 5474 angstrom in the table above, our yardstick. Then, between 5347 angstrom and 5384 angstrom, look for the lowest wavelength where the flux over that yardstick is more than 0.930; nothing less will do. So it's 5352.69 angstrom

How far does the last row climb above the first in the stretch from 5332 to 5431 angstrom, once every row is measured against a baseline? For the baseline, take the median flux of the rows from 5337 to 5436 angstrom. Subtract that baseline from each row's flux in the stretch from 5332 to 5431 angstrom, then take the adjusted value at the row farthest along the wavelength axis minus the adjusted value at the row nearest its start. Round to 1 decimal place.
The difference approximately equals -1.4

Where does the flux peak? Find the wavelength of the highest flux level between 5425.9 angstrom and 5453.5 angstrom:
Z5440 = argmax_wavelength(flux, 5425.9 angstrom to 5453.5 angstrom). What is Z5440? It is 5442.17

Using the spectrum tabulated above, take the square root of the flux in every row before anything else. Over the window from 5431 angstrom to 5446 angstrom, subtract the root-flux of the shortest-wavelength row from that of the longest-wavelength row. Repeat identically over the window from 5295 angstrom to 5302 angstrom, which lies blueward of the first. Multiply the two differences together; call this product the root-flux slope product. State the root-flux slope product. -0.054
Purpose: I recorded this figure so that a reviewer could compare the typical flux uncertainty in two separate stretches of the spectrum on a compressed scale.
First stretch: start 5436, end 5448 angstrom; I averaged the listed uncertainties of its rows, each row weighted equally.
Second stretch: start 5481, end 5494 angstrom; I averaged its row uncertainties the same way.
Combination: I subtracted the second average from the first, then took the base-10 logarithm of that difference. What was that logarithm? -2.2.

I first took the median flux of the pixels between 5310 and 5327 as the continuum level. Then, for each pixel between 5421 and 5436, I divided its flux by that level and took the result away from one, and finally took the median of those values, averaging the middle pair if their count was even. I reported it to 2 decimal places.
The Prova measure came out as 0.10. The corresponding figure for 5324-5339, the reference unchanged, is 0.05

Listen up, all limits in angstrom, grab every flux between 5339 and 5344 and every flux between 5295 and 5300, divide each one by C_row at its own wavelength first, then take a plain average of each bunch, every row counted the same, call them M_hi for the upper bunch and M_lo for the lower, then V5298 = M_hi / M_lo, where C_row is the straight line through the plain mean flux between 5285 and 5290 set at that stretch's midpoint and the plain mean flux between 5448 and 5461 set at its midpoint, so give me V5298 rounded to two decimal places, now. 1.01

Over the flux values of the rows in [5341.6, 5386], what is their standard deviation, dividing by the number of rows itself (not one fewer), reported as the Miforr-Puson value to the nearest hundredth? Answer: 0.64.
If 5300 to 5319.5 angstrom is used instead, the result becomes 0.92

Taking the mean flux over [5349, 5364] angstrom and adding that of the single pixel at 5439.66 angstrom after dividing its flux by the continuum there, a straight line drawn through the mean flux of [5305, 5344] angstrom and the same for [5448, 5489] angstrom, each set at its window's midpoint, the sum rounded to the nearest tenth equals 16.0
